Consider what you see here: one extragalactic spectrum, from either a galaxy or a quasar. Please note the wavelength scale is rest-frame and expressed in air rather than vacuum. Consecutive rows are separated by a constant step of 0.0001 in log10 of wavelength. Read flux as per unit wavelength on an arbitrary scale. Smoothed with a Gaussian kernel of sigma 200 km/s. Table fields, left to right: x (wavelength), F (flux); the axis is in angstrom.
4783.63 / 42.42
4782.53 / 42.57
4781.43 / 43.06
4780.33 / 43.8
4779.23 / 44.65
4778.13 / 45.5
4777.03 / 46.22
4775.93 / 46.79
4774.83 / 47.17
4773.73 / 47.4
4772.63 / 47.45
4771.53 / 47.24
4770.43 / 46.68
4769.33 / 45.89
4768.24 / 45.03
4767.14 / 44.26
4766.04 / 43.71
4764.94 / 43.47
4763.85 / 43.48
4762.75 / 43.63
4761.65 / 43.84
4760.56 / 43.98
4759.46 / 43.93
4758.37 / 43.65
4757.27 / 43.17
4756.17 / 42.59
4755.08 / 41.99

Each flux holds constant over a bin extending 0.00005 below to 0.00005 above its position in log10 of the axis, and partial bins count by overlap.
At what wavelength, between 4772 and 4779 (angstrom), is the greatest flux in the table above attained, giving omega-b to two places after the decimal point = 4772.63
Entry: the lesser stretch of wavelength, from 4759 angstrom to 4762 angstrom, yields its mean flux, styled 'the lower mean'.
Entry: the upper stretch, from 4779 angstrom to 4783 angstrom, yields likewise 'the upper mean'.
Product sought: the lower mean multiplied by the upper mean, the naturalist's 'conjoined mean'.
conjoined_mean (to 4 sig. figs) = 1911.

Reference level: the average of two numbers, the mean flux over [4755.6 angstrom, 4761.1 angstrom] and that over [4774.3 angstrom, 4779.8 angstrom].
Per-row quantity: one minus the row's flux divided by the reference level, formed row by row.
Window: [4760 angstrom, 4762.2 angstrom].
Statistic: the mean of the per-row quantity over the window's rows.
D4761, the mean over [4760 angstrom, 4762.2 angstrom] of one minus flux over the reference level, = 0.019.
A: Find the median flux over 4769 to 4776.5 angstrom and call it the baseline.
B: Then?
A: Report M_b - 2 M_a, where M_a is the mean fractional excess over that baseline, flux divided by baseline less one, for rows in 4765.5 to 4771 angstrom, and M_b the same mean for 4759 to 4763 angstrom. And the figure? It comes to 0.02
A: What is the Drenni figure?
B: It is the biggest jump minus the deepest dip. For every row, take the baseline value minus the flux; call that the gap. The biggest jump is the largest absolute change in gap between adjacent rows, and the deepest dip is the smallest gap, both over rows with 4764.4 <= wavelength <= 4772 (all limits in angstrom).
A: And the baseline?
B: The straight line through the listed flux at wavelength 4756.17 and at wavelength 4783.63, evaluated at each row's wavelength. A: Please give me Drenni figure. 5.6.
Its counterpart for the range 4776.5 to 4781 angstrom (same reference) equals 4.6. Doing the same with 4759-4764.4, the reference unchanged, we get 1.6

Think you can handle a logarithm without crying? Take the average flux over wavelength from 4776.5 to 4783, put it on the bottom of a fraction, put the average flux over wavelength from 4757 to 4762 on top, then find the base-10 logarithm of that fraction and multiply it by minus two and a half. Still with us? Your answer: 0.01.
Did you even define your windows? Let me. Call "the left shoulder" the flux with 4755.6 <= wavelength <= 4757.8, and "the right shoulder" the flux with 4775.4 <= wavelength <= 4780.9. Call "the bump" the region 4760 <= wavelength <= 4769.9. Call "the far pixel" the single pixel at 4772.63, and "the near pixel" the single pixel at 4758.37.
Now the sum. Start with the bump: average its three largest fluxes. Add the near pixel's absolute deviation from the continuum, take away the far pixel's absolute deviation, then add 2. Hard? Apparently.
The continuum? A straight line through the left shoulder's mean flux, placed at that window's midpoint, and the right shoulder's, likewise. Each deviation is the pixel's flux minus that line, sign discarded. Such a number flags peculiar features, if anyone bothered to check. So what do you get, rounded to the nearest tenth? 44.9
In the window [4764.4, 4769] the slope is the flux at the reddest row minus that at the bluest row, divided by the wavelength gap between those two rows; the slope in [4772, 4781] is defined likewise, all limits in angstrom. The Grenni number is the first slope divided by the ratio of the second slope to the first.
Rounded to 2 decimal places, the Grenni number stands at -0.47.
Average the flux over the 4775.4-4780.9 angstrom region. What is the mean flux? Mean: 45.4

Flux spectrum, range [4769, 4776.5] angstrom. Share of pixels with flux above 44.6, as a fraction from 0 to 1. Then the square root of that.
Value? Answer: 1.00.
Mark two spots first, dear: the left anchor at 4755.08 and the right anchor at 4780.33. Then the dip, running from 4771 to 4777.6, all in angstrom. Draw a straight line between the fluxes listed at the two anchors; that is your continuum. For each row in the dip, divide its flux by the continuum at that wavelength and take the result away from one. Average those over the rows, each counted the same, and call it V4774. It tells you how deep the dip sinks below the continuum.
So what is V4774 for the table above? -0.085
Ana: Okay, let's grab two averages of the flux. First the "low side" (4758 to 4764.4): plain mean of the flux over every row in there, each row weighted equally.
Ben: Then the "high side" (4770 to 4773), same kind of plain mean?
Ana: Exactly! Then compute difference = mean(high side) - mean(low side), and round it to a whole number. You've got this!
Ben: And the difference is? 3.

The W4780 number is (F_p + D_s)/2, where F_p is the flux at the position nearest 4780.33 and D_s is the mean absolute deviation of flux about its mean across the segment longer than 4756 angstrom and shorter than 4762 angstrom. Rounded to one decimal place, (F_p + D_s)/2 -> 22.1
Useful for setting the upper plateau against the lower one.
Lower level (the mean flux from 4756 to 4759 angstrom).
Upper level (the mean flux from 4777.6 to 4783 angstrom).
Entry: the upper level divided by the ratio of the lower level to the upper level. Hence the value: 44.7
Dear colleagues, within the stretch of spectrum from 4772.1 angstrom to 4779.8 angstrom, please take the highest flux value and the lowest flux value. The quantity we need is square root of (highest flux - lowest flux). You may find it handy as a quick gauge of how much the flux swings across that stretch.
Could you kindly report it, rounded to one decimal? 1.7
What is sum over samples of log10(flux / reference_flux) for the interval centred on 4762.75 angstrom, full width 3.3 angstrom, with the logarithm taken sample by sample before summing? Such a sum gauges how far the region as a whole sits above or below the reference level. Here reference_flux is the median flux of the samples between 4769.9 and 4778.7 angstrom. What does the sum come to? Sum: -0.096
